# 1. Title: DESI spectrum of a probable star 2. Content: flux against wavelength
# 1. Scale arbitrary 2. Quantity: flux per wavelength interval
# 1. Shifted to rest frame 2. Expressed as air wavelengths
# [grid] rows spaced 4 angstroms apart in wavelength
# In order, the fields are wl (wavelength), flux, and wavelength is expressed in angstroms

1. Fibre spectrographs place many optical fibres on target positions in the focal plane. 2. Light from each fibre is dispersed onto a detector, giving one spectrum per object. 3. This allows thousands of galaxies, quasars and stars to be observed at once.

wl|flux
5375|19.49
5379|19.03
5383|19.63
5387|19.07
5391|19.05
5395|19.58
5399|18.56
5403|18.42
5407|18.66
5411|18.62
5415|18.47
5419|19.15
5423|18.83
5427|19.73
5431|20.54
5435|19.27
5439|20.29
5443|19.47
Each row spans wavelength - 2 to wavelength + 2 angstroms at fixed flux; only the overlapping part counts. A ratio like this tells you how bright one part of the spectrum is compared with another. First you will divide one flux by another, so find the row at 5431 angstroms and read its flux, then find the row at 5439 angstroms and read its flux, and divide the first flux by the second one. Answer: 1.01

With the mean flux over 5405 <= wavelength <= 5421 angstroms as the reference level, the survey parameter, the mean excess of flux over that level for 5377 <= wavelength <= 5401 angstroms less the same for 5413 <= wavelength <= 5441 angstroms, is -0.3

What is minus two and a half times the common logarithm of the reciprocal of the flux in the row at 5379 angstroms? 3.20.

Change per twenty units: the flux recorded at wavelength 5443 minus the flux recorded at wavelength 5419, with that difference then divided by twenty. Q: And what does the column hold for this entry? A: 0.016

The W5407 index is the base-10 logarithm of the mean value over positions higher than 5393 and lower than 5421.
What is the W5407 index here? 1.27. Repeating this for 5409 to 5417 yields 1.27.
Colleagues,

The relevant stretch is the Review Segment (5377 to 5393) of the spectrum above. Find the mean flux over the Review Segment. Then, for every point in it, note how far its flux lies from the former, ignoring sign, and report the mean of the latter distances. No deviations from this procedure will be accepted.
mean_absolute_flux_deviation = 0.22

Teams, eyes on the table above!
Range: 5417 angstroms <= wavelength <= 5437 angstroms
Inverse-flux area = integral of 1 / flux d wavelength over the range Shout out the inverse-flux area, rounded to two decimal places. 1.03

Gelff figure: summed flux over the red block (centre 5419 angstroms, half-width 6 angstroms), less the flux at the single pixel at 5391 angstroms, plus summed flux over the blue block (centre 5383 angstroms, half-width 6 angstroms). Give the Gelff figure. 95.1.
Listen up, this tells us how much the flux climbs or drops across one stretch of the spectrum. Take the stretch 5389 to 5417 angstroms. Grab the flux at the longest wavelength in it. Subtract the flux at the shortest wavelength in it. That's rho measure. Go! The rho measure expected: -0.58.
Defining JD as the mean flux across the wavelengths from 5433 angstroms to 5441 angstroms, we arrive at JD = 19.8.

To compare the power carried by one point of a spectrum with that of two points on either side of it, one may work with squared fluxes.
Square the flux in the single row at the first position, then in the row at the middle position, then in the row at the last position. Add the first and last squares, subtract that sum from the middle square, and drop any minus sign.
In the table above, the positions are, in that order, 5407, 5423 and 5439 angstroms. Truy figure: 405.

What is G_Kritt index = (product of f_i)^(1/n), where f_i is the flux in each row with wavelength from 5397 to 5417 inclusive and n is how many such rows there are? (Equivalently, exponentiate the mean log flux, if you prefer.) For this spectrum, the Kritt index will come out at 18.5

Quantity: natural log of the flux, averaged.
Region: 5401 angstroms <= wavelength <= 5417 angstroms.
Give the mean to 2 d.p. 2.92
